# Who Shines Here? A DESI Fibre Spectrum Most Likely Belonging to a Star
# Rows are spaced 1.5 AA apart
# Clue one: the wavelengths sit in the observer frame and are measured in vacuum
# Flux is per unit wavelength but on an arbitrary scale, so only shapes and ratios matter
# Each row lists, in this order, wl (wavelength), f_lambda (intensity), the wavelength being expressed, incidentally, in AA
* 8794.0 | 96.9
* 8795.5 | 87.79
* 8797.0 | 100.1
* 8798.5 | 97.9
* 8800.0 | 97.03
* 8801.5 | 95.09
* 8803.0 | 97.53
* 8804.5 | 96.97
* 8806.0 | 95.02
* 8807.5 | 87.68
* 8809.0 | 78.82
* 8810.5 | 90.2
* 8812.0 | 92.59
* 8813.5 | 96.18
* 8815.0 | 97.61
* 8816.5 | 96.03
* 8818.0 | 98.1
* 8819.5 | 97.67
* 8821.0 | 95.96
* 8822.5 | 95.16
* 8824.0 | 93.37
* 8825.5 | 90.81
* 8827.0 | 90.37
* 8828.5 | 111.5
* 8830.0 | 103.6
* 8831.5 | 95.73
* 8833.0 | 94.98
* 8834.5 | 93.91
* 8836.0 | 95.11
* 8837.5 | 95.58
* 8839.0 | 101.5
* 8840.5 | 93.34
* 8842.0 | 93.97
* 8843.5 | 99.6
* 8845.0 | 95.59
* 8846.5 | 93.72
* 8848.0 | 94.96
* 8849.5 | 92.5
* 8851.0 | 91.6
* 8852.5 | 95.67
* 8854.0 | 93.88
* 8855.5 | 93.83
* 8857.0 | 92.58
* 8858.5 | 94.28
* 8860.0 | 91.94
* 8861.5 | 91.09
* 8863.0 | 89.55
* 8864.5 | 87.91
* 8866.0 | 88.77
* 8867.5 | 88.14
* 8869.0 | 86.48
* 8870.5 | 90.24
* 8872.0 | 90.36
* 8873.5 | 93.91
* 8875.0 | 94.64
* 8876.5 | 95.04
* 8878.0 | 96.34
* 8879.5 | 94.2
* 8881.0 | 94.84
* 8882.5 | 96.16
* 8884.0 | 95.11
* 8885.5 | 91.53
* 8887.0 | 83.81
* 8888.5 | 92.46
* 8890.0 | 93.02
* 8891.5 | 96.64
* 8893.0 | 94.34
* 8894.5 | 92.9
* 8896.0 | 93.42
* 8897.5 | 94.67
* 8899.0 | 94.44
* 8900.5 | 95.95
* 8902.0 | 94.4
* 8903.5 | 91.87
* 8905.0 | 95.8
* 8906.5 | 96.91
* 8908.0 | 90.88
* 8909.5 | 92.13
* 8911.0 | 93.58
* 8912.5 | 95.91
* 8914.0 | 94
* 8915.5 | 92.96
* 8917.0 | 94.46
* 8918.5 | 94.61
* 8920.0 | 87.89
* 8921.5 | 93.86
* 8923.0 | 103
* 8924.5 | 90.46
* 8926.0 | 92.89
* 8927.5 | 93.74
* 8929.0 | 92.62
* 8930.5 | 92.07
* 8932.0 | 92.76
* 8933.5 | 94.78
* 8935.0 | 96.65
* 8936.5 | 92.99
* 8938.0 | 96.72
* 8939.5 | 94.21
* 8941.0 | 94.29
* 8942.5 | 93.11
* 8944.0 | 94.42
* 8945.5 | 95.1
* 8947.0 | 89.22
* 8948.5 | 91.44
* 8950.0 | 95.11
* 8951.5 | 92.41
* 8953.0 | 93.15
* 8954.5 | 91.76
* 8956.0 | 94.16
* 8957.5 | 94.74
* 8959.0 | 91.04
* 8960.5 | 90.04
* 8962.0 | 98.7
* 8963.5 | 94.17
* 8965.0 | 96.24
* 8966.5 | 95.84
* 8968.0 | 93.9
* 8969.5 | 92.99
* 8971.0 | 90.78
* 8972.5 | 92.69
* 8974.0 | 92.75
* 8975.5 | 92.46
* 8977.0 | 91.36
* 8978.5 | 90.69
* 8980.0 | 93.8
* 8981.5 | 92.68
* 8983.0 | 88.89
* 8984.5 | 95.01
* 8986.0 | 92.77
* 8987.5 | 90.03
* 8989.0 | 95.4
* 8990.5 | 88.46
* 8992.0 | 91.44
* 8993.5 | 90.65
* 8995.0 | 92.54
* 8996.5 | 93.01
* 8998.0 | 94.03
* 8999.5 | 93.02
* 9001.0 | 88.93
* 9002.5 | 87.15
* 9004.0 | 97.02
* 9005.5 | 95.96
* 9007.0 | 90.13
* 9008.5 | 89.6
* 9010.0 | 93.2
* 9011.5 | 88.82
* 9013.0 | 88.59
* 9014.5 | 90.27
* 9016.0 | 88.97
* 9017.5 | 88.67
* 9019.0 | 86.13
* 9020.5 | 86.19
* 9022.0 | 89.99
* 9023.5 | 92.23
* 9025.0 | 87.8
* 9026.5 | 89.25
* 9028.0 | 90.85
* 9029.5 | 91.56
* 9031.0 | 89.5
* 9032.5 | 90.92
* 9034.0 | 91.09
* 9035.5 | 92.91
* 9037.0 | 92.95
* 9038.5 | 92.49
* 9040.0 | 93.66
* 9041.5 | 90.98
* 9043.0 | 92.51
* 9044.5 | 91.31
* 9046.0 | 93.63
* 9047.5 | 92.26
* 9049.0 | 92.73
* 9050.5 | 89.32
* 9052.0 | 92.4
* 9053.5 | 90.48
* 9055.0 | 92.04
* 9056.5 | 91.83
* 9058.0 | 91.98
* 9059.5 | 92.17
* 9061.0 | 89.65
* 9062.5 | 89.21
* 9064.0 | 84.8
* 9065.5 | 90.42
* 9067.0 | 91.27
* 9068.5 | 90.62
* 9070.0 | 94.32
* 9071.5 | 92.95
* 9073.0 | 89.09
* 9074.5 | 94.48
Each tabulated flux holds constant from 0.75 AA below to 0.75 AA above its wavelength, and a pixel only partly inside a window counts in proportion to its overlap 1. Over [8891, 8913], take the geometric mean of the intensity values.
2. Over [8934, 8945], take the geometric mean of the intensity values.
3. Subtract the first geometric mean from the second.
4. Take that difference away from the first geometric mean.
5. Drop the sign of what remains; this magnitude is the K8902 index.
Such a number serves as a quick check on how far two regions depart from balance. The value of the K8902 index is 93.9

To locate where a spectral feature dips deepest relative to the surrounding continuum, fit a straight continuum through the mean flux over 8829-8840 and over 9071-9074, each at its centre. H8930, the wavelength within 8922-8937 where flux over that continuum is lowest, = 8924.5 AA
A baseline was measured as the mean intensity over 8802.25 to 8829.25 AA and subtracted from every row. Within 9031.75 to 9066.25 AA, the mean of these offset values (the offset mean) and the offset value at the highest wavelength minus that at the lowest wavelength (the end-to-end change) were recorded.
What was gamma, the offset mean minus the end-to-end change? -3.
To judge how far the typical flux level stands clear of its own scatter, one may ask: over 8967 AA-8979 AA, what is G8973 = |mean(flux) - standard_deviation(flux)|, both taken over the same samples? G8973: 91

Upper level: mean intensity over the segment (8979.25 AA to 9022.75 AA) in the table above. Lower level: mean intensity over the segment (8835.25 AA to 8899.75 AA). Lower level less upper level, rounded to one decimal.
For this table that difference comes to 2.2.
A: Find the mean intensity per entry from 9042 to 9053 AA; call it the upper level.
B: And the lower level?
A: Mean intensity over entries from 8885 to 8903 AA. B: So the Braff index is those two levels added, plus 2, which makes 187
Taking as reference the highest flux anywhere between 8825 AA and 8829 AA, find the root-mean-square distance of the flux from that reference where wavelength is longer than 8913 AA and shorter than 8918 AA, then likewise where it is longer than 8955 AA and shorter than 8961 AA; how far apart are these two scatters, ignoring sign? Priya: 1.4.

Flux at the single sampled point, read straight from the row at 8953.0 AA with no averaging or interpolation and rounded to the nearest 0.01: 93.15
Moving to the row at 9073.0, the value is 89.09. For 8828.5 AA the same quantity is 111.50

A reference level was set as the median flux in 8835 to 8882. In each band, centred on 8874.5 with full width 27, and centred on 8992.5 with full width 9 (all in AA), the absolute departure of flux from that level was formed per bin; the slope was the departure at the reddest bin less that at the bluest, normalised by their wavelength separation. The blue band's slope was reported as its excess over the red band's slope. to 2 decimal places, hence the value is 0.37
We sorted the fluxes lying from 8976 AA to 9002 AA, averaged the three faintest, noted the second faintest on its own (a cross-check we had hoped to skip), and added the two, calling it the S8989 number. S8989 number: 178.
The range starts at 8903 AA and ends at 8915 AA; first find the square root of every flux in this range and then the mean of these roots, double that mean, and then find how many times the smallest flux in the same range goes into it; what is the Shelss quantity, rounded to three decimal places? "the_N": 0.213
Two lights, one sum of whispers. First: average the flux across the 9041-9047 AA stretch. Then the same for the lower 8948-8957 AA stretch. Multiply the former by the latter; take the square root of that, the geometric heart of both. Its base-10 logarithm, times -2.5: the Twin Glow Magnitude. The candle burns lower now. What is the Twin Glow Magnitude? -4.92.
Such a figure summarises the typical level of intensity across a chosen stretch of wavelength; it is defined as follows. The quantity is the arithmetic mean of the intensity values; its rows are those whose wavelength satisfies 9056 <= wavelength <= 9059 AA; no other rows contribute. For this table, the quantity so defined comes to 91.9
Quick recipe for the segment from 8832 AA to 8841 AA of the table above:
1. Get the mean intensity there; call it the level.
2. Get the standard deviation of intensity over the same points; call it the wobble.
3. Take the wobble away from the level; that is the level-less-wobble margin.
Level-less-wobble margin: 93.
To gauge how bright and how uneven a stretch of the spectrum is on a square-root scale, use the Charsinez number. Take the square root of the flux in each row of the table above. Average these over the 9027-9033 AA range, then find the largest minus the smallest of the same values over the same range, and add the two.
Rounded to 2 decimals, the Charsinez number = 9.63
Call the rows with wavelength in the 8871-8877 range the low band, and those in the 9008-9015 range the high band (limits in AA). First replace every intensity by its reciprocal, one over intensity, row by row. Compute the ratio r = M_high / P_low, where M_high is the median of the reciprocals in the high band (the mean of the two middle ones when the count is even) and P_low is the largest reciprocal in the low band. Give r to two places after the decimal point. 1.01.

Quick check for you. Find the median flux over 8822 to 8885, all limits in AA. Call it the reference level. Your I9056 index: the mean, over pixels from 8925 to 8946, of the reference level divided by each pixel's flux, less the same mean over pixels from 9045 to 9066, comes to -0.03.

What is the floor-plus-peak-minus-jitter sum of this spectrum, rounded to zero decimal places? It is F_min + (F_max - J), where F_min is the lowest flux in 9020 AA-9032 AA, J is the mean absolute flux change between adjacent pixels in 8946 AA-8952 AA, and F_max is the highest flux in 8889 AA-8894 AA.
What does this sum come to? 180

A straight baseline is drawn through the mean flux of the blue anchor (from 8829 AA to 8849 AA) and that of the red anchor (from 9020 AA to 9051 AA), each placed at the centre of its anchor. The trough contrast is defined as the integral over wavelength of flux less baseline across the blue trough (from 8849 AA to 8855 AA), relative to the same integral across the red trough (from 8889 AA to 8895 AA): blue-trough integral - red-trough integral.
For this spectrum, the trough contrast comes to -11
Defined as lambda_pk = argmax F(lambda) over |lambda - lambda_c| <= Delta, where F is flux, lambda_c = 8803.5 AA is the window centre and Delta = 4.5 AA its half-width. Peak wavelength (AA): 8803.0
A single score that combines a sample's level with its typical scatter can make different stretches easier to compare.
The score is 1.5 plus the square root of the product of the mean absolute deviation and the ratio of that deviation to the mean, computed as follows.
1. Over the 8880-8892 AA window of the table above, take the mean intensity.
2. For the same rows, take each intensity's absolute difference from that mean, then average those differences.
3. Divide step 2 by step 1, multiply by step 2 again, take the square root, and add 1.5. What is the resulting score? 1.79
